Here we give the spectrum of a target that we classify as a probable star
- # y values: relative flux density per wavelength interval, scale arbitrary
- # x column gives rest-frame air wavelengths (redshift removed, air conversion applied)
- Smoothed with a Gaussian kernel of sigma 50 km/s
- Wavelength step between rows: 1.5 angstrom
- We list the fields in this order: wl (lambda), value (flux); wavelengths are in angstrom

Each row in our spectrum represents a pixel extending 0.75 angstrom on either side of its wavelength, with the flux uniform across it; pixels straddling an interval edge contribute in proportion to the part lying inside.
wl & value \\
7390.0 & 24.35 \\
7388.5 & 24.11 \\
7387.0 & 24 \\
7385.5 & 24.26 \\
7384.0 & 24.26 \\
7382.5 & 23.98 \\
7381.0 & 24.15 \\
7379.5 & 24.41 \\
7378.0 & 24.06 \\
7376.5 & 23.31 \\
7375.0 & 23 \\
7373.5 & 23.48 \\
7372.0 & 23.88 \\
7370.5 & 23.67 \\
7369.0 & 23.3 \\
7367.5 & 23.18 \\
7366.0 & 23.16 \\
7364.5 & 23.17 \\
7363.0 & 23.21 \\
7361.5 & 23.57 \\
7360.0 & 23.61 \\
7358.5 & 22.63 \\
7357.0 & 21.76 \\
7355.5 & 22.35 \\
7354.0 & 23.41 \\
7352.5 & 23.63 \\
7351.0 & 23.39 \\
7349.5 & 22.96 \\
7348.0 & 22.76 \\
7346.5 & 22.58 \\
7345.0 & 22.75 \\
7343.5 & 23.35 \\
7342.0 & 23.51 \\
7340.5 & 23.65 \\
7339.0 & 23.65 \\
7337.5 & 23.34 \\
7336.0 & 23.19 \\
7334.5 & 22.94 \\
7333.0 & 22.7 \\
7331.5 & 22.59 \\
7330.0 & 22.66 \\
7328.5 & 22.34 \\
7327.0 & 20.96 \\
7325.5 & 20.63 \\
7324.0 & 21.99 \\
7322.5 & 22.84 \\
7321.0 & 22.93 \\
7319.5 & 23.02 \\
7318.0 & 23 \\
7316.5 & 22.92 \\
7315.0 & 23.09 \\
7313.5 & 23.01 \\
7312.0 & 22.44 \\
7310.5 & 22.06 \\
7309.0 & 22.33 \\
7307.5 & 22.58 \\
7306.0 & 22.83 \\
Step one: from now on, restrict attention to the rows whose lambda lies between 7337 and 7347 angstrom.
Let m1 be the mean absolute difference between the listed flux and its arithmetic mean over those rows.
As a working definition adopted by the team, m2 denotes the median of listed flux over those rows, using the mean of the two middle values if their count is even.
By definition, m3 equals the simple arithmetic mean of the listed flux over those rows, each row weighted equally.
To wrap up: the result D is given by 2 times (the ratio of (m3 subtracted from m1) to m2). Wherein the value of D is -1.96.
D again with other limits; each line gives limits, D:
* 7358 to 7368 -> -1.99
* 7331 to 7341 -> -1.97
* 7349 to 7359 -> -1.95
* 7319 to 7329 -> -1.91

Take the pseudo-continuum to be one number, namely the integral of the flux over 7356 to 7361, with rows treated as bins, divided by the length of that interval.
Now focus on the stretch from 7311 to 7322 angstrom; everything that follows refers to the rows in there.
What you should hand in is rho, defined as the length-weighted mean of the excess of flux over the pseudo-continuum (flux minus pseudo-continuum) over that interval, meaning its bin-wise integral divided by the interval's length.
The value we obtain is 0.2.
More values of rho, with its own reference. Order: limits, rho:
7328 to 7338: 0.1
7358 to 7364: 0.6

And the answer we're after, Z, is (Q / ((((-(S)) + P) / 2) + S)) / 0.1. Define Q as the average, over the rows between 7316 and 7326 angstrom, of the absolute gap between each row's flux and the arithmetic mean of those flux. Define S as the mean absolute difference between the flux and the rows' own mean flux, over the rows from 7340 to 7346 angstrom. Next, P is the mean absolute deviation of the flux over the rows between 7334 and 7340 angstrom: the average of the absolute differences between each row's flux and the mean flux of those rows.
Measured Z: 26.8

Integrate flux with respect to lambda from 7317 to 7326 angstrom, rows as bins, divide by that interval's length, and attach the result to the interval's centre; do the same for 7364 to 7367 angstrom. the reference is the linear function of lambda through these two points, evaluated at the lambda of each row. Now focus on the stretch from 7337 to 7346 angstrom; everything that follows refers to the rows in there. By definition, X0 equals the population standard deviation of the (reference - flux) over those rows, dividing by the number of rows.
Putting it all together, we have 0.33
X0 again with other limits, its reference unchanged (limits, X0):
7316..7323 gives 0.09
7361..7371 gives 0.19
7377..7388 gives 0.16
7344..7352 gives 0.25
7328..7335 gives 0.16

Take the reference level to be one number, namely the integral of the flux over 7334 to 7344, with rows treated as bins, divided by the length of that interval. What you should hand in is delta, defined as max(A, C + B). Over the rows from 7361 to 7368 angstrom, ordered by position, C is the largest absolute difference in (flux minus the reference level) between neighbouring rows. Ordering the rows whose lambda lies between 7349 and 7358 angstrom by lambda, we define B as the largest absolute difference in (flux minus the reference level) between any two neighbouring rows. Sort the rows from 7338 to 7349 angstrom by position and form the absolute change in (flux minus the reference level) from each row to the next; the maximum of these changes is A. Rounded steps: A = 0.60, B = 1.1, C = 0.36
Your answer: 1.4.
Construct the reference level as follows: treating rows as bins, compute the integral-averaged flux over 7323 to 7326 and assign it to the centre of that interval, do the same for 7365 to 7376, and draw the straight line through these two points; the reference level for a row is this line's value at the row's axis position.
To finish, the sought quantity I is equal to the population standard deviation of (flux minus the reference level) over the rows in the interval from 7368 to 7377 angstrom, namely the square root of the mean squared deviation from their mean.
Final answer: 0.34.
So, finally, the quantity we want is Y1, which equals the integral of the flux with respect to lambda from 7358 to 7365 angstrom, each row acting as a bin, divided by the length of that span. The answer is 23.3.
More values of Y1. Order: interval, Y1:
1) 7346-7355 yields 23.1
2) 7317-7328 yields 22.2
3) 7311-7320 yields 22.9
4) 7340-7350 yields 23.1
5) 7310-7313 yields 22.3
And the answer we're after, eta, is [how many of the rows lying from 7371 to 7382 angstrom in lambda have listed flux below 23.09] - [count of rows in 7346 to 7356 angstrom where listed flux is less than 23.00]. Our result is -3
